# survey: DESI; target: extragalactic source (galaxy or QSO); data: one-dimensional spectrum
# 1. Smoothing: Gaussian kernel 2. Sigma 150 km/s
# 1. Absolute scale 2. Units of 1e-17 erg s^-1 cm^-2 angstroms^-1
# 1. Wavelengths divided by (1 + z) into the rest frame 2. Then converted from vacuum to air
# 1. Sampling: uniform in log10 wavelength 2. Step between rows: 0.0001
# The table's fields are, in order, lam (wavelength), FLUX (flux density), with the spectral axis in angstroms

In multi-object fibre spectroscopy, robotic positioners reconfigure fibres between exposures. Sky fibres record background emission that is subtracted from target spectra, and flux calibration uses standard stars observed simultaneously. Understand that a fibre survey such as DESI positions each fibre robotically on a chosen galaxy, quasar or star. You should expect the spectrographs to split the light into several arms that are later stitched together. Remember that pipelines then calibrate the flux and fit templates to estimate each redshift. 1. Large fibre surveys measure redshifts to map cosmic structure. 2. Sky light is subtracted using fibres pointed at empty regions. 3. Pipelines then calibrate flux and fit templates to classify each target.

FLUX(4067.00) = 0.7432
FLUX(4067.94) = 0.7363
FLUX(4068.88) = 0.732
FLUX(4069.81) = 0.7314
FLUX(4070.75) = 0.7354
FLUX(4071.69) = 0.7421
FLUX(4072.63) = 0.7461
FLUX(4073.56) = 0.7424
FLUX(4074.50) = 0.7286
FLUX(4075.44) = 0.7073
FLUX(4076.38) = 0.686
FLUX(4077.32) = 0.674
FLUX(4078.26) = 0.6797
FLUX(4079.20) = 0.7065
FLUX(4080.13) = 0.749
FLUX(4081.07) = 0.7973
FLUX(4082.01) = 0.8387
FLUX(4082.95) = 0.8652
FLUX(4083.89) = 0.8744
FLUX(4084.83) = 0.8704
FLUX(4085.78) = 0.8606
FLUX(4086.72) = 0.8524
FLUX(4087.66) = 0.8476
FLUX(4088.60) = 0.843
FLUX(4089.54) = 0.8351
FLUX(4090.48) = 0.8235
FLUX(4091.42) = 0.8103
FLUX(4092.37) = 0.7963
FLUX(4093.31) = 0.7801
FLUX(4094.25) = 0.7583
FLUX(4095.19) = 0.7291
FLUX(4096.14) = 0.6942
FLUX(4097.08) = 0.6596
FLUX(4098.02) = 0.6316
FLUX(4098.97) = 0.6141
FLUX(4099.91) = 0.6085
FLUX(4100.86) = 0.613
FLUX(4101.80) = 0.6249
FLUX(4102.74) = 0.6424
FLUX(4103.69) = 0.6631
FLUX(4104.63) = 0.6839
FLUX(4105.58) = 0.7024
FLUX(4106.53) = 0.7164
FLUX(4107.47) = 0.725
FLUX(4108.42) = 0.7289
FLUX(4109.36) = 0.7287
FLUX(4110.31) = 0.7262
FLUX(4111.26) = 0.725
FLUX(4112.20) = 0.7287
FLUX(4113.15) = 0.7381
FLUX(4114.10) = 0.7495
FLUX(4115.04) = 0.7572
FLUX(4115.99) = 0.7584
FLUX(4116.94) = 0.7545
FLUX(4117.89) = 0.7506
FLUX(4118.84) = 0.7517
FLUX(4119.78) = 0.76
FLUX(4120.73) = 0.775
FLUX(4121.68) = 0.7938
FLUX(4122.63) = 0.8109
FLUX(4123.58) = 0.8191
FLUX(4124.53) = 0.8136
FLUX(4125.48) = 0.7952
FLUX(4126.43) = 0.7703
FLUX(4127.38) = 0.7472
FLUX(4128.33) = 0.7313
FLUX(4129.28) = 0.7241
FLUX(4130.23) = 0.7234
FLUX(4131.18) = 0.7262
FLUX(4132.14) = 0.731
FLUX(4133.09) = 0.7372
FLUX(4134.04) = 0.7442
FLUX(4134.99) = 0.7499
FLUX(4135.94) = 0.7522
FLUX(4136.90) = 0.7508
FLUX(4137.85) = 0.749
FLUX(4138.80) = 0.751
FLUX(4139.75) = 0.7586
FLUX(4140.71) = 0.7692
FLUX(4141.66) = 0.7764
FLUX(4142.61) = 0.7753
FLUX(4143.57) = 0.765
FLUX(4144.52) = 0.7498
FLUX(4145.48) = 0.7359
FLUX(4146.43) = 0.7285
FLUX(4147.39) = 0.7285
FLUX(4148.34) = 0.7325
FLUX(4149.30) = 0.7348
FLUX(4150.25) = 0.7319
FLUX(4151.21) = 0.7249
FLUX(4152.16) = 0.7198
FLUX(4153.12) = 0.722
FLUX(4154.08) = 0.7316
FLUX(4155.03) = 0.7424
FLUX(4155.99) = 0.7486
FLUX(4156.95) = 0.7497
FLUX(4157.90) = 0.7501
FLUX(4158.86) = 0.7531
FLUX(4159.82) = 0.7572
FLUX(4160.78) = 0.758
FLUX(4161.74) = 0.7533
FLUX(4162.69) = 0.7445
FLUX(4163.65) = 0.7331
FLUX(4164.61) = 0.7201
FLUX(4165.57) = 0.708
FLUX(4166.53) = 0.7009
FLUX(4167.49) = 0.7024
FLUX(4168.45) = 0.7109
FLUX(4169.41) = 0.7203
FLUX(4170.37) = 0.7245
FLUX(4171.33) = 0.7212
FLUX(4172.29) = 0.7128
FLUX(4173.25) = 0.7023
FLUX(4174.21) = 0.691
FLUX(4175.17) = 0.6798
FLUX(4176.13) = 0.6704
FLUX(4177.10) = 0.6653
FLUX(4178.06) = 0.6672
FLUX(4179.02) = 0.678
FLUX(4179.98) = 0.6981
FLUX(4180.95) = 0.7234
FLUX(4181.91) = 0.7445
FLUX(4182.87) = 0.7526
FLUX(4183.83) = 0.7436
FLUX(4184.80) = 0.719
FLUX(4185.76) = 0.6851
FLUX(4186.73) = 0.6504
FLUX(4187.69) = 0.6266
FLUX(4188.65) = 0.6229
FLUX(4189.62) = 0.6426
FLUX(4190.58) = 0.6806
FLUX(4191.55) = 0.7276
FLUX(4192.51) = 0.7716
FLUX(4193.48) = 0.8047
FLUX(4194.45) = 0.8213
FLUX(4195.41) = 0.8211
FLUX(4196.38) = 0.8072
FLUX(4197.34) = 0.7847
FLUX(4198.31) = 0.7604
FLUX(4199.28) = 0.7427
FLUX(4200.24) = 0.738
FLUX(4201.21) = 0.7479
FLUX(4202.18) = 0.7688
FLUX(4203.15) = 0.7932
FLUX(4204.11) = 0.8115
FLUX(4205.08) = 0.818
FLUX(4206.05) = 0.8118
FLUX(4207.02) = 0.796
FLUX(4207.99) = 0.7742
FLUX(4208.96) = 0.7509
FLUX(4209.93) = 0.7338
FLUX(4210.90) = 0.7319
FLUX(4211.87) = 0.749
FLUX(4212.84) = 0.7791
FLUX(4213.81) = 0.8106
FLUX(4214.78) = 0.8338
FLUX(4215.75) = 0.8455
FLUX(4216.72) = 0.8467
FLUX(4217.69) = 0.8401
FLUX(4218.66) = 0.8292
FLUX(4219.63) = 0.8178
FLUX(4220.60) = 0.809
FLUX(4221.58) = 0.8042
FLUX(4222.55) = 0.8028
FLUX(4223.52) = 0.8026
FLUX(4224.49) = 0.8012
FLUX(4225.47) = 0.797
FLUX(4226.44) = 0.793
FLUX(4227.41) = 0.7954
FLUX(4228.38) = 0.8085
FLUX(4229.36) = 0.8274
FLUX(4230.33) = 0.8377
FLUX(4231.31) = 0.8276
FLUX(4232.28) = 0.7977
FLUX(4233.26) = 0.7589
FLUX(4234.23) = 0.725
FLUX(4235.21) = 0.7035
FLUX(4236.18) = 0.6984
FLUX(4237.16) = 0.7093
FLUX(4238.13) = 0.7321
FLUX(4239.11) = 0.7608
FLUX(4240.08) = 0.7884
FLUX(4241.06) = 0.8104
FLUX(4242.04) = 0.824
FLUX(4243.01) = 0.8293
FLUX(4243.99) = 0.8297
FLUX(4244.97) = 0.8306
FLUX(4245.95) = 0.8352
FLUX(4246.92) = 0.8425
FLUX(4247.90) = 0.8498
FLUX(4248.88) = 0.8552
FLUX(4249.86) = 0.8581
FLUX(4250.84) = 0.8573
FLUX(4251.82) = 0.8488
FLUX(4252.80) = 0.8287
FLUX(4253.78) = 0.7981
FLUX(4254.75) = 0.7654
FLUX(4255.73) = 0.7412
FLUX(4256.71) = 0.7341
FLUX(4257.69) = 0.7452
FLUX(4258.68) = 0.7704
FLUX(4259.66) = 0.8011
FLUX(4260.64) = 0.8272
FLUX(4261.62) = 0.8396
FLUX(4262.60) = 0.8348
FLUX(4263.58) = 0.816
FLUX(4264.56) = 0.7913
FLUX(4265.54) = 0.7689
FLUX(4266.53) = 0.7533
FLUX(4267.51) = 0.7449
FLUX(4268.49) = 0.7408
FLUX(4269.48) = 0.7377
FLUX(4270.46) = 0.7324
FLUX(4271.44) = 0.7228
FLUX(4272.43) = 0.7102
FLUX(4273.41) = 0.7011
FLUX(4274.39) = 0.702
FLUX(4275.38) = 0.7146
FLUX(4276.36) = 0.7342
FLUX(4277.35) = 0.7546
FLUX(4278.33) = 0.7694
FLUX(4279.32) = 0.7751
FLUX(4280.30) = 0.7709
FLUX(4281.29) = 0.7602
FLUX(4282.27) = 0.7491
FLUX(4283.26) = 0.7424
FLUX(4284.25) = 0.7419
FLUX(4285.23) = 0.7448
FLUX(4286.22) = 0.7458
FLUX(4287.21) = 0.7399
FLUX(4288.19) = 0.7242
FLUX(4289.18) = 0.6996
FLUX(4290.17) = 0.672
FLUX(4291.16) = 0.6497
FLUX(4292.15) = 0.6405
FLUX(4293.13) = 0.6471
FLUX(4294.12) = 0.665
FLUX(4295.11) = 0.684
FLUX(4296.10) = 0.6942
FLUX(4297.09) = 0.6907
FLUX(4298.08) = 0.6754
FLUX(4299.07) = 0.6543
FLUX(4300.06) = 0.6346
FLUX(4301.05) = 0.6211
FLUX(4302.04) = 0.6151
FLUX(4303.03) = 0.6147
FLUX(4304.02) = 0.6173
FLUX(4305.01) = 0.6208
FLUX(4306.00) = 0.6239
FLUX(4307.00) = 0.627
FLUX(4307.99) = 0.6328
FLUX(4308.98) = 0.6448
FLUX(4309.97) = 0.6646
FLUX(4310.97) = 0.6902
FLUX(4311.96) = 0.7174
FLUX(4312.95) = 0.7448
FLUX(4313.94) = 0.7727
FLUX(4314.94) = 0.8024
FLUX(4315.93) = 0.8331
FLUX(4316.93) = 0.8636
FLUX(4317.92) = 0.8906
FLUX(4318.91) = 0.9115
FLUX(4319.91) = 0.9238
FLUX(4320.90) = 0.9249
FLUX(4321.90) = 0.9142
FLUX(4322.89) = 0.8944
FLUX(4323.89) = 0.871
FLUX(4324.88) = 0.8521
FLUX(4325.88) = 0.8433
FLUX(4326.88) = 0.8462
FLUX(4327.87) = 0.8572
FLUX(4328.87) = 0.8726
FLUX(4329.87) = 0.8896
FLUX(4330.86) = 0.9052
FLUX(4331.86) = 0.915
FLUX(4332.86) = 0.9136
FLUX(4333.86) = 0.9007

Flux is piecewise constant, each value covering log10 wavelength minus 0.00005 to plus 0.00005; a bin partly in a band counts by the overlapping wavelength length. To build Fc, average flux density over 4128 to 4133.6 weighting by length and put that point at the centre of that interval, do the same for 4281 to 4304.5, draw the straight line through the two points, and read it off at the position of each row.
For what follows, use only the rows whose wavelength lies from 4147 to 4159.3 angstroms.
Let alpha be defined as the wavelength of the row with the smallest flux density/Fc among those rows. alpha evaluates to 4152.16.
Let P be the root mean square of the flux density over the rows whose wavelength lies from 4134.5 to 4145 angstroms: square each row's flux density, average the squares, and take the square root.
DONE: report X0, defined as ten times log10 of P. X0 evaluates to -1.20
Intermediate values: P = 0.759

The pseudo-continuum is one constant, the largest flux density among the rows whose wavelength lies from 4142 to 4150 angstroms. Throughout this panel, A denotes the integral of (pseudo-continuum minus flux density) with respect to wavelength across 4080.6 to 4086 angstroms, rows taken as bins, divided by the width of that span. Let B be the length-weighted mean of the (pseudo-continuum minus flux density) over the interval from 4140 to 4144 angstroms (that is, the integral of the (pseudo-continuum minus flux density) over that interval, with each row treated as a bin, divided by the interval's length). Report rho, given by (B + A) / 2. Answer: -0.035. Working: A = -0.08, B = 0.00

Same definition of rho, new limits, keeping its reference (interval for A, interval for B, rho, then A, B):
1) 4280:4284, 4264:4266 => 0.007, 0.02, -0.01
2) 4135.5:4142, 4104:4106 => 0.051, 0.02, 0.08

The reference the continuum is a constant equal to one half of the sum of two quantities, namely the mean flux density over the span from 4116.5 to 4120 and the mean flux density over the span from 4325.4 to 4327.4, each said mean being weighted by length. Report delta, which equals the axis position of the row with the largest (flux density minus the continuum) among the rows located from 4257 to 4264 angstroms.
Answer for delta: 4261.62 angstroms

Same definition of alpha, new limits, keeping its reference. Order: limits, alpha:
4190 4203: 4190.58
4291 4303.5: 4303.03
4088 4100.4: 4099.91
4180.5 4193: 4188.65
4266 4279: 4273.41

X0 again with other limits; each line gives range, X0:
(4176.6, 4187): -1.53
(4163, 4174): -1.46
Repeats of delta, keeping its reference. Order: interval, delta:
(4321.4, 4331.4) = 4321.90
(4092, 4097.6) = 4092.37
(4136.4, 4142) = 4141.66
